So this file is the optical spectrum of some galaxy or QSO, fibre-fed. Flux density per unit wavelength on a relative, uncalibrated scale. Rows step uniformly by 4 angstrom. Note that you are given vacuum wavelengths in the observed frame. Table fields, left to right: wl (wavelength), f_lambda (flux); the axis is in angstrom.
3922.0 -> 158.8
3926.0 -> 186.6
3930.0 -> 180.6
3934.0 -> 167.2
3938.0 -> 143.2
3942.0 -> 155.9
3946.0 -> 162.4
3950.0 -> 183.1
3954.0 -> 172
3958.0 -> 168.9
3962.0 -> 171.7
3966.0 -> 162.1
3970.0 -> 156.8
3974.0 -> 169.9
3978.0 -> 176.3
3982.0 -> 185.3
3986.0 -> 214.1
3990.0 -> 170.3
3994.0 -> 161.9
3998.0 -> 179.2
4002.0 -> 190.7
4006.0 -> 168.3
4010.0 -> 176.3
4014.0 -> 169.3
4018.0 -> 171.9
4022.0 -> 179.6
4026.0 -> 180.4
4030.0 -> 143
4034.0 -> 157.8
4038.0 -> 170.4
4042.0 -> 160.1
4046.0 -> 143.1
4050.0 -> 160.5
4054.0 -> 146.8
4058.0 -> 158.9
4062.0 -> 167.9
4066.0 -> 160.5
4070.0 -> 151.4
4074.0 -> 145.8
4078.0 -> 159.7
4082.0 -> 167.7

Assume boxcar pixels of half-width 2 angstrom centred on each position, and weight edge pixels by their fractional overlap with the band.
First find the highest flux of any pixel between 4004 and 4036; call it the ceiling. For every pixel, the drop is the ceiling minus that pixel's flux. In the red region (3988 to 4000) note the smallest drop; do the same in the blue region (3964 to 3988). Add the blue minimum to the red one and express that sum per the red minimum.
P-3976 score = -27.1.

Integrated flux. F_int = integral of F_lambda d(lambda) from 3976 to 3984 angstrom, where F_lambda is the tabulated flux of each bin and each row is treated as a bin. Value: 1446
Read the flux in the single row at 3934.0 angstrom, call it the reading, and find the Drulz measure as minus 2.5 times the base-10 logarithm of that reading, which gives -5.56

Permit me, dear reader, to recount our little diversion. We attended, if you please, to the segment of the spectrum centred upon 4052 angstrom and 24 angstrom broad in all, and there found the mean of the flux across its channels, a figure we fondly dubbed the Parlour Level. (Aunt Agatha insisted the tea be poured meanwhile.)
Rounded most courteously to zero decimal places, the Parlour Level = 156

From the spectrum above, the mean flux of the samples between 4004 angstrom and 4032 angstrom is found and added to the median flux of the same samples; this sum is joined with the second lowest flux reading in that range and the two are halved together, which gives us 255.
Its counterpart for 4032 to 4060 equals 231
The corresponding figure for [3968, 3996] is 254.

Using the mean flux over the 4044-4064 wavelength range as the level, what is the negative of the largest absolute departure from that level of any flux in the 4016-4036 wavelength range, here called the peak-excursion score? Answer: -25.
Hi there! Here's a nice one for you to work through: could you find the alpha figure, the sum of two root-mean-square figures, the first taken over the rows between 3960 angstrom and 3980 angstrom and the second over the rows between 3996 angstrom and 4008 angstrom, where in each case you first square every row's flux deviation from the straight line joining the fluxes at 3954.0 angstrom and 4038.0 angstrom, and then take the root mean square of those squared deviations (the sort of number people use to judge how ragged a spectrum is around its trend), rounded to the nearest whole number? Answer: 333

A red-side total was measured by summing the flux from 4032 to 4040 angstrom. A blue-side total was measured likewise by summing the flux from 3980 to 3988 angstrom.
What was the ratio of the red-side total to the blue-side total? 0.82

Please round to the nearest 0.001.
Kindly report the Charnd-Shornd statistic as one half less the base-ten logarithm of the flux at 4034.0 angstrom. -1.698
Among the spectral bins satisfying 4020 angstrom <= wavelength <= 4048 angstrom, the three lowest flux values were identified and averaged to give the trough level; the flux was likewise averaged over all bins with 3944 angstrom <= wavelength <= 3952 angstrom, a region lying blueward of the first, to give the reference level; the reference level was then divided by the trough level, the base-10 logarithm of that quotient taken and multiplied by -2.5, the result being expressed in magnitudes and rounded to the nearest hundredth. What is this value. -0.17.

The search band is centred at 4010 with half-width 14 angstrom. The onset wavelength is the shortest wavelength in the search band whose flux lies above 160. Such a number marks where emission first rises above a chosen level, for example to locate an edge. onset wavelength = 3998.0 angstrom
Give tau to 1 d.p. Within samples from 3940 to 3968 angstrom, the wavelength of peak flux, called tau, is 3950.0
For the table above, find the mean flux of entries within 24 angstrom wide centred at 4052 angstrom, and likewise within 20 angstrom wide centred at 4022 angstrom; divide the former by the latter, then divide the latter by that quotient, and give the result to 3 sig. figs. 182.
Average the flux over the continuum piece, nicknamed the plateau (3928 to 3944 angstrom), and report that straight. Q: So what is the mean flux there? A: 162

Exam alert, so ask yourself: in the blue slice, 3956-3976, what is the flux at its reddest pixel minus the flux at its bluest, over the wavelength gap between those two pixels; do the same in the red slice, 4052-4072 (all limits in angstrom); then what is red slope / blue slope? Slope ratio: 4.6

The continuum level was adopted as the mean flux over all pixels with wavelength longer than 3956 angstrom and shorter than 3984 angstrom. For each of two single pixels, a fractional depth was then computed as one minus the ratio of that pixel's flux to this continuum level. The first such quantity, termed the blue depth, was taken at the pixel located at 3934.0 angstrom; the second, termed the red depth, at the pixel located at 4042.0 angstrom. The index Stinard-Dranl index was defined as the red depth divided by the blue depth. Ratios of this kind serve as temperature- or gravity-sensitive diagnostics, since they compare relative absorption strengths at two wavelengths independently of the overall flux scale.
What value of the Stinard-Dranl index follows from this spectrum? 3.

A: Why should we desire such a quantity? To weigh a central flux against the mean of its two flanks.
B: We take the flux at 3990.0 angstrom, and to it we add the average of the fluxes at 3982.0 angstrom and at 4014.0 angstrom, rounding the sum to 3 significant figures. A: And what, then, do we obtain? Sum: 348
